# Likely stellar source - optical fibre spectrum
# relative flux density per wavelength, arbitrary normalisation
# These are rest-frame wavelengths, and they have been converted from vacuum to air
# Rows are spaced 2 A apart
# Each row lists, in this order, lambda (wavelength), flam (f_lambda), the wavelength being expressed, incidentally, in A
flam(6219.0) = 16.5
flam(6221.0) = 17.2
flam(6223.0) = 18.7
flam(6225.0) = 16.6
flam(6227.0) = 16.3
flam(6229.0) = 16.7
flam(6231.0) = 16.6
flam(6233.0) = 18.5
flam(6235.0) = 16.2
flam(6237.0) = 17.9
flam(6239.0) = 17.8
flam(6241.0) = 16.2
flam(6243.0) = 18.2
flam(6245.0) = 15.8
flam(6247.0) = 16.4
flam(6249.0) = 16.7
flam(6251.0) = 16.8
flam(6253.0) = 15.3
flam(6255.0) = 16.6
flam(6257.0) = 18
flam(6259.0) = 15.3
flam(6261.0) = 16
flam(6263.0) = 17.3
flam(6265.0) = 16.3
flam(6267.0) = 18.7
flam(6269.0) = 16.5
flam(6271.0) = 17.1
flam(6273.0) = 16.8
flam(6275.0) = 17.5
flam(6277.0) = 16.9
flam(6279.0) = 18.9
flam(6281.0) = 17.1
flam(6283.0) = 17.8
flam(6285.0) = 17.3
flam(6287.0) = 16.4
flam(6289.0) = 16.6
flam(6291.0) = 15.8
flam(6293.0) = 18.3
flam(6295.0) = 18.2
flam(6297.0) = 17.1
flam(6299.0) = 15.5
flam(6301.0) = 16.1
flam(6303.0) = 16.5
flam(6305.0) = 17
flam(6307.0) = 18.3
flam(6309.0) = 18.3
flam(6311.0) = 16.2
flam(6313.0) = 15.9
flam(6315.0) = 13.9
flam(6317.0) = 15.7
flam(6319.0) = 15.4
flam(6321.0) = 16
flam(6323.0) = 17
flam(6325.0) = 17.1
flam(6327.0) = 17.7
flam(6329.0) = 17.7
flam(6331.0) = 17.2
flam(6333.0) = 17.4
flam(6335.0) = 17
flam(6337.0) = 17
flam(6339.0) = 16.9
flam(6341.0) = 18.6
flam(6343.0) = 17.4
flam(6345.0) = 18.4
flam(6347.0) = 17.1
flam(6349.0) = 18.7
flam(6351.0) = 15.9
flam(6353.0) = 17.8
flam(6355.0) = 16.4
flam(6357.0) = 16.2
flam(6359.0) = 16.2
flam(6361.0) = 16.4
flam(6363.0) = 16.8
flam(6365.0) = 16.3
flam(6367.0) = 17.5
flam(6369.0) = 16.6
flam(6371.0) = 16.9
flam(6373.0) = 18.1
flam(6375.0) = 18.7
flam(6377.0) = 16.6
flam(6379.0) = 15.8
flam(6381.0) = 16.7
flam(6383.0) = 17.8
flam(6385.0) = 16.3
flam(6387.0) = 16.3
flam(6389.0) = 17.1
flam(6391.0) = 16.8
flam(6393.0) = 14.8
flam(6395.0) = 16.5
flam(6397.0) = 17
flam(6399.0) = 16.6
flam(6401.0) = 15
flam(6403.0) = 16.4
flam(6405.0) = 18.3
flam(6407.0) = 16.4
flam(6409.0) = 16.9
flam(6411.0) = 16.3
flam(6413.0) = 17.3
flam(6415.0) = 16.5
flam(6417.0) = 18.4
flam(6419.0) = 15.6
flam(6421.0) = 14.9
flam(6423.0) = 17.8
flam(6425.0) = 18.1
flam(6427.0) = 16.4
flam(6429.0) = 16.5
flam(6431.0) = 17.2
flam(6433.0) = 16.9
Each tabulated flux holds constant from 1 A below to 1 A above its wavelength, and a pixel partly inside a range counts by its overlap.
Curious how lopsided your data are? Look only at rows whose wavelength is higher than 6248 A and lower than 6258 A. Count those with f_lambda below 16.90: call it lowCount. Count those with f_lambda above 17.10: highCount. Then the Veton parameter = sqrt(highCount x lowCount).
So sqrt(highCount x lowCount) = 2.00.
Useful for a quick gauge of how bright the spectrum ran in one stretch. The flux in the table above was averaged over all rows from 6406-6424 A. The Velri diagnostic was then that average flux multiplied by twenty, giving 334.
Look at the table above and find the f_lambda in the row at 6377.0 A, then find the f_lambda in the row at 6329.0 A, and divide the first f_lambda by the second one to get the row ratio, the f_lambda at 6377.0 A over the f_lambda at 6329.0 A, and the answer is 0.94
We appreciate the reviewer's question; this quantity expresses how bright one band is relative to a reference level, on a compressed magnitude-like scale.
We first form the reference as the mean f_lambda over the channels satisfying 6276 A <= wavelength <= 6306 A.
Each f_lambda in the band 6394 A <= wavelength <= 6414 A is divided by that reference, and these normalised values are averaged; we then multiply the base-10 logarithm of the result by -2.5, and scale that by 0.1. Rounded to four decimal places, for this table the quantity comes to 0.0023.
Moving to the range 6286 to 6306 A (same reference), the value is 0.0018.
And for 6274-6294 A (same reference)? -0.0014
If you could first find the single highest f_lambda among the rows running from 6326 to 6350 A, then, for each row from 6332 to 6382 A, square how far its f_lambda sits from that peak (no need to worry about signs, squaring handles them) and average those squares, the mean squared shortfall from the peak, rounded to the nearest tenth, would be 3.3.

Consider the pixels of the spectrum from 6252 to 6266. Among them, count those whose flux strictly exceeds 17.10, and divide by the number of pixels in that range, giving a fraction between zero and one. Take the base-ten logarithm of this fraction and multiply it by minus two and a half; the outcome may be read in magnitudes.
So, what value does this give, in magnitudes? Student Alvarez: 1.4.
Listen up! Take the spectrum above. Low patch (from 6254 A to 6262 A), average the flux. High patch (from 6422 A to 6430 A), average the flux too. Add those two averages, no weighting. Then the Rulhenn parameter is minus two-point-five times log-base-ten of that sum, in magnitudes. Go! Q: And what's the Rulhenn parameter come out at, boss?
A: -3.82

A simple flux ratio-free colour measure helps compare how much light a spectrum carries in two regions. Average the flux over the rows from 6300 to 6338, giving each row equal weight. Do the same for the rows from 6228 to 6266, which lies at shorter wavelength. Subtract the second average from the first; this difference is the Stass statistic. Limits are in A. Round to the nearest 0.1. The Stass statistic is -0.1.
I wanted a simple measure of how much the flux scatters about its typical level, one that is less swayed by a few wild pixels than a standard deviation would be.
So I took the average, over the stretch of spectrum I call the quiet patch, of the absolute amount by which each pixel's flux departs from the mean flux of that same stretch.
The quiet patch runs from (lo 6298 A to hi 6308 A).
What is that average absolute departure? 0.78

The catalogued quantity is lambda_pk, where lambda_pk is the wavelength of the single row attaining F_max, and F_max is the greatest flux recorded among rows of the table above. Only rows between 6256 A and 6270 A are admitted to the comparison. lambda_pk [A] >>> 6267.0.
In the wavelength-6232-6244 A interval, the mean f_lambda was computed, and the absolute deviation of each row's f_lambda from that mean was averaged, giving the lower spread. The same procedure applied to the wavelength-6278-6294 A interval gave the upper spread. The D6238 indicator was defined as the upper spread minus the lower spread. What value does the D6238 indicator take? 0.0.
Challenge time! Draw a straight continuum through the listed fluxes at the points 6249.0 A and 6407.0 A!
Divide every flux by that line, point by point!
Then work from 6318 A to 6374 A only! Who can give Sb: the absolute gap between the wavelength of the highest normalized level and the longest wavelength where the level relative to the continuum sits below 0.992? 16 A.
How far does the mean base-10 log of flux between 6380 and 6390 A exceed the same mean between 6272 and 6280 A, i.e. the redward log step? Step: -0.017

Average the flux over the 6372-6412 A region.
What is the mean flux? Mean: 16.7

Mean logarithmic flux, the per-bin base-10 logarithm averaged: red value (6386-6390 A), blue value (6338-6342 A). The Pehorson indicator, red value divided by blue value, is 0.979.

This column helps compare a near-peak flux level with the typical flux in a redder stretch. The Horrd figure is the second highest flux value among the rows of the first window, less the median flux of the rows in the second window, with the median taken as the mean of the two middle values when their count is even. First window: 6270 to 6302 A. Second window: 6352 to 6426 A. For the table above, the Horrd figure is 1.7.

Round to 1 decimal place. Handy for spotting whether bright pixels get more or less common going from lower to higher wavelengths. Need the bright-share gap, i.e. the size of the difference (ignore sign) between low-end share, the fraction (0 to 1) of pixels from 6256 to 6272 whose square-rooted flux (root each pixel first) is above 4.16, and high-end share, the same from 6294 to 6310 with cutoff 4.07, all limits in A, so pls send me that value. 0.4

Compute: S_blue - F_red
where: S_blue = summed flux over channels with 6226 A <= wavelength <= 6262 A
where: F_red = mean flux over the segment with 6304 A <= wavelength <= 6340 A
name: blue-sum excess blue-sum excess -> 285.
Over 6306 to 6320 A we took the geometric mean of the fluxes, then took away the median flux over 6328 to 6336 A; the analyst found -1.1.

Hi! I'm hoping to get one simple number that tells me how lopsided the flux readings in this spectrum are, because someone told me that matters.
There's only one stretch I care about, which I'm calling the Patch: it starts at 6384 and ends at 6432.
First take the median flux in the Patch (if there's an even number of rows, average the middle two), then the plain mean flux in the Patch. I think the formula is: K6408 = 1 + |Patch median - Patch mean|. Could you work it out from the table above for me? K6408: 1.14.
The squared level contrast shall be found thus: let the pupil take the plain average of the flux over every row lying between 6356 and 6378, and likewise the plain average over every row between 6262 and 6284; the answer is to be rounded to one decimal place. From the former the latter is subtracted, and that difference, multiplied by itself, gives 0.2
